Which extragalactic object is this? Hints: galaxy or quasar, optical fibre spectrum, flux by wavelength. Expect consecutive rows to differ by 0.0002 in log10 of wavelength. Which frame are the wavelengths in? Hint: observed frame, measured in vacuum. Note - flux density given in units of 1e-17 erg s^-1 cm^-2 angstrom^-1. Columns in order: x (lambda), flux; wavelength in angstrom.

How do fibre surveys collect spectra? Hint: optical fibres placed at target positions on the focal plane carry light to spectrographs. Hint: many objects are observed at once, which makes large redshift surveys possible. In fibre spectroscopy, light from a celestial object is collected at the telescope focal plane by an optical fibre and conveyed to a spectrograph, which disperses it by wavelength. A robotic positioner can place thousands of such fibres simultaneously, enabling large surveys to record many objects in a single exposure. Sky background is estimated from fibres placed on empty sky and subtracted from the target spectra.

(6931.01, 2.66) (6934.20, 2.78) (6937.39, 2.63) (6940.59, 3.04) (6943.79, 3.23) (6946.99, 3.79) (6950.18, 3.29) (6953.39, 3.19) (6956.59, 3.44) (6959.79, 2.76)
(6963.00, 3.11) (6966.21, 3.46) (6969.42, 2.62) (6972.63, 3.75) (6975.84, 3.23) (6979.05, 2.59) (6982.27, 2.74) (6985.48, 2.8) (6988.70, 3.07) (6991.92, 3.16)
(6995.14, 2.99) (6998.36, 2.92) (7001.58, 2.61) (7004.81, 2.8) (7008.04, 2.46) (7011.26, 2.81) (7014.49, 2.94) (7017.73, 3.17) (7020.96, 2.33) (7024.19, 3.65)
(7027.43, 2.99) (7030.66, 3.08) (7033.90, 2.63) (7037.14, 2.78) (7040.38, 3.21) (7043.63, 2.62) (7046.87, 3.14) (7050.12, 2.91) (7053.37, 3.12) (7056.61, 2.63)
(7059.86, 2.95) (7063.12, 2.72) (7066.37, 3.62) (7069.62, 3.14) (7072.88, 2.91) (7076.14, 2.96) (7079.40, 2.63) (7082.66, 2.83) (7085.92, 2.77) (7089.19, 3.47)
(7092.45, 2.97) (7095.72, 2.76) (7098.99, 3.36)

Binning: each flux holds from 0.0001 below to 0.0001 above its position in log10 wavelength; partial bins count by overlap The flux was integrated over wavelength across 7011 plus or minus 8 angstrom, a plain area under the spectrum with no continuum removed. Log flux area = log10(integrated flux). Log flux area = 1.66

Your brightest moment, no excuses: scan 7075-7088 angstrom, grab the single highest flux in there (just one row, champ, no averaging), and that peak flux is 2.96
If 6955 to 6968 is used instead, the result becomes 3.46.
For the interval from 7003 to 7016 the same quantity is 2.94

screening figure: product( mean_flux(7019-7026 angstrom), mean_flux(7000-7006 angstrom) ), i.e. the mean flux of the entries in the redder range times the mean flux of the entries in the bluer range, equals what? 8.1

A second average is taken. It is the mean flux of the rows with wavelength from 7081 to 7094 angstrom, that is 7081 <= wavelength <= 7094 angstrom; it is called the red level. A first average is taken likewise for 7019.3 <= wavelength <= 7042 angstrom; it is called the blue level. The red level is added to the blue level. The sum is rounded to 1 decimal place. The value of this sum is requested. 6.0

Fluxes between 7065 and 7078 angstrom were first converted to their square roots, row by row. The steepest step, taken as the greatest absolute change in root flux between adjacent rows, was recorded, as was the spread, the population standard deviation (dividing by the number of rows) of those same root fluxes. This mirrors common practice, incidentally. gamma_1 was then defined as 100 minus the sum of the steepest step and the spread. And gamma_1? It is 99.8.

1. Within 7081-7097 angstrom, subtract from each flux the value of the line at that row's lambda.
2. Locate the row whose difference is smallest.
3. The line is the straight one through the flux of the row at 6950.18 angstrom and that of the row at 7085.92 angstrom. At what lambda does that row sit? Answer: 7085.92 angstrom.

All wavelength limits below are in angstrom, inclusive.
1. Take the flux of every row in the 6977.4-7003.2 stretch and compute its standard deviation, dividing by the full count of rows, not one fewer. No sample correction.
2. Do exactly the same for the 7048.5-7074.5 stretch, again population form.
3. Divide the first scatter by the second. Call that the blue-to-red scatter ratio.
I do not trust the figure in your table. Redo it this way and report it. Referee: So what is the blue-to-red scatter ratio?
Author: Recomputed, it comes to 0.7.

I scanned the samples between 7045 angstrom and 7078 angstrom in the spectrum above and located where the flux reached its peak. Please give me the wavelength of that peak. 7066.37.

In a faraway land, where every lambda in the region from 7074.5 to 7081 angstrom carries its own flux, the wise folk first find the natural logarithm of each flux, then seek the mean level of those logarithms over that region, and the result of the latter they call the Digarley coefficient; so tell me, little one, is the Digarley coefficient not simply 1.03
